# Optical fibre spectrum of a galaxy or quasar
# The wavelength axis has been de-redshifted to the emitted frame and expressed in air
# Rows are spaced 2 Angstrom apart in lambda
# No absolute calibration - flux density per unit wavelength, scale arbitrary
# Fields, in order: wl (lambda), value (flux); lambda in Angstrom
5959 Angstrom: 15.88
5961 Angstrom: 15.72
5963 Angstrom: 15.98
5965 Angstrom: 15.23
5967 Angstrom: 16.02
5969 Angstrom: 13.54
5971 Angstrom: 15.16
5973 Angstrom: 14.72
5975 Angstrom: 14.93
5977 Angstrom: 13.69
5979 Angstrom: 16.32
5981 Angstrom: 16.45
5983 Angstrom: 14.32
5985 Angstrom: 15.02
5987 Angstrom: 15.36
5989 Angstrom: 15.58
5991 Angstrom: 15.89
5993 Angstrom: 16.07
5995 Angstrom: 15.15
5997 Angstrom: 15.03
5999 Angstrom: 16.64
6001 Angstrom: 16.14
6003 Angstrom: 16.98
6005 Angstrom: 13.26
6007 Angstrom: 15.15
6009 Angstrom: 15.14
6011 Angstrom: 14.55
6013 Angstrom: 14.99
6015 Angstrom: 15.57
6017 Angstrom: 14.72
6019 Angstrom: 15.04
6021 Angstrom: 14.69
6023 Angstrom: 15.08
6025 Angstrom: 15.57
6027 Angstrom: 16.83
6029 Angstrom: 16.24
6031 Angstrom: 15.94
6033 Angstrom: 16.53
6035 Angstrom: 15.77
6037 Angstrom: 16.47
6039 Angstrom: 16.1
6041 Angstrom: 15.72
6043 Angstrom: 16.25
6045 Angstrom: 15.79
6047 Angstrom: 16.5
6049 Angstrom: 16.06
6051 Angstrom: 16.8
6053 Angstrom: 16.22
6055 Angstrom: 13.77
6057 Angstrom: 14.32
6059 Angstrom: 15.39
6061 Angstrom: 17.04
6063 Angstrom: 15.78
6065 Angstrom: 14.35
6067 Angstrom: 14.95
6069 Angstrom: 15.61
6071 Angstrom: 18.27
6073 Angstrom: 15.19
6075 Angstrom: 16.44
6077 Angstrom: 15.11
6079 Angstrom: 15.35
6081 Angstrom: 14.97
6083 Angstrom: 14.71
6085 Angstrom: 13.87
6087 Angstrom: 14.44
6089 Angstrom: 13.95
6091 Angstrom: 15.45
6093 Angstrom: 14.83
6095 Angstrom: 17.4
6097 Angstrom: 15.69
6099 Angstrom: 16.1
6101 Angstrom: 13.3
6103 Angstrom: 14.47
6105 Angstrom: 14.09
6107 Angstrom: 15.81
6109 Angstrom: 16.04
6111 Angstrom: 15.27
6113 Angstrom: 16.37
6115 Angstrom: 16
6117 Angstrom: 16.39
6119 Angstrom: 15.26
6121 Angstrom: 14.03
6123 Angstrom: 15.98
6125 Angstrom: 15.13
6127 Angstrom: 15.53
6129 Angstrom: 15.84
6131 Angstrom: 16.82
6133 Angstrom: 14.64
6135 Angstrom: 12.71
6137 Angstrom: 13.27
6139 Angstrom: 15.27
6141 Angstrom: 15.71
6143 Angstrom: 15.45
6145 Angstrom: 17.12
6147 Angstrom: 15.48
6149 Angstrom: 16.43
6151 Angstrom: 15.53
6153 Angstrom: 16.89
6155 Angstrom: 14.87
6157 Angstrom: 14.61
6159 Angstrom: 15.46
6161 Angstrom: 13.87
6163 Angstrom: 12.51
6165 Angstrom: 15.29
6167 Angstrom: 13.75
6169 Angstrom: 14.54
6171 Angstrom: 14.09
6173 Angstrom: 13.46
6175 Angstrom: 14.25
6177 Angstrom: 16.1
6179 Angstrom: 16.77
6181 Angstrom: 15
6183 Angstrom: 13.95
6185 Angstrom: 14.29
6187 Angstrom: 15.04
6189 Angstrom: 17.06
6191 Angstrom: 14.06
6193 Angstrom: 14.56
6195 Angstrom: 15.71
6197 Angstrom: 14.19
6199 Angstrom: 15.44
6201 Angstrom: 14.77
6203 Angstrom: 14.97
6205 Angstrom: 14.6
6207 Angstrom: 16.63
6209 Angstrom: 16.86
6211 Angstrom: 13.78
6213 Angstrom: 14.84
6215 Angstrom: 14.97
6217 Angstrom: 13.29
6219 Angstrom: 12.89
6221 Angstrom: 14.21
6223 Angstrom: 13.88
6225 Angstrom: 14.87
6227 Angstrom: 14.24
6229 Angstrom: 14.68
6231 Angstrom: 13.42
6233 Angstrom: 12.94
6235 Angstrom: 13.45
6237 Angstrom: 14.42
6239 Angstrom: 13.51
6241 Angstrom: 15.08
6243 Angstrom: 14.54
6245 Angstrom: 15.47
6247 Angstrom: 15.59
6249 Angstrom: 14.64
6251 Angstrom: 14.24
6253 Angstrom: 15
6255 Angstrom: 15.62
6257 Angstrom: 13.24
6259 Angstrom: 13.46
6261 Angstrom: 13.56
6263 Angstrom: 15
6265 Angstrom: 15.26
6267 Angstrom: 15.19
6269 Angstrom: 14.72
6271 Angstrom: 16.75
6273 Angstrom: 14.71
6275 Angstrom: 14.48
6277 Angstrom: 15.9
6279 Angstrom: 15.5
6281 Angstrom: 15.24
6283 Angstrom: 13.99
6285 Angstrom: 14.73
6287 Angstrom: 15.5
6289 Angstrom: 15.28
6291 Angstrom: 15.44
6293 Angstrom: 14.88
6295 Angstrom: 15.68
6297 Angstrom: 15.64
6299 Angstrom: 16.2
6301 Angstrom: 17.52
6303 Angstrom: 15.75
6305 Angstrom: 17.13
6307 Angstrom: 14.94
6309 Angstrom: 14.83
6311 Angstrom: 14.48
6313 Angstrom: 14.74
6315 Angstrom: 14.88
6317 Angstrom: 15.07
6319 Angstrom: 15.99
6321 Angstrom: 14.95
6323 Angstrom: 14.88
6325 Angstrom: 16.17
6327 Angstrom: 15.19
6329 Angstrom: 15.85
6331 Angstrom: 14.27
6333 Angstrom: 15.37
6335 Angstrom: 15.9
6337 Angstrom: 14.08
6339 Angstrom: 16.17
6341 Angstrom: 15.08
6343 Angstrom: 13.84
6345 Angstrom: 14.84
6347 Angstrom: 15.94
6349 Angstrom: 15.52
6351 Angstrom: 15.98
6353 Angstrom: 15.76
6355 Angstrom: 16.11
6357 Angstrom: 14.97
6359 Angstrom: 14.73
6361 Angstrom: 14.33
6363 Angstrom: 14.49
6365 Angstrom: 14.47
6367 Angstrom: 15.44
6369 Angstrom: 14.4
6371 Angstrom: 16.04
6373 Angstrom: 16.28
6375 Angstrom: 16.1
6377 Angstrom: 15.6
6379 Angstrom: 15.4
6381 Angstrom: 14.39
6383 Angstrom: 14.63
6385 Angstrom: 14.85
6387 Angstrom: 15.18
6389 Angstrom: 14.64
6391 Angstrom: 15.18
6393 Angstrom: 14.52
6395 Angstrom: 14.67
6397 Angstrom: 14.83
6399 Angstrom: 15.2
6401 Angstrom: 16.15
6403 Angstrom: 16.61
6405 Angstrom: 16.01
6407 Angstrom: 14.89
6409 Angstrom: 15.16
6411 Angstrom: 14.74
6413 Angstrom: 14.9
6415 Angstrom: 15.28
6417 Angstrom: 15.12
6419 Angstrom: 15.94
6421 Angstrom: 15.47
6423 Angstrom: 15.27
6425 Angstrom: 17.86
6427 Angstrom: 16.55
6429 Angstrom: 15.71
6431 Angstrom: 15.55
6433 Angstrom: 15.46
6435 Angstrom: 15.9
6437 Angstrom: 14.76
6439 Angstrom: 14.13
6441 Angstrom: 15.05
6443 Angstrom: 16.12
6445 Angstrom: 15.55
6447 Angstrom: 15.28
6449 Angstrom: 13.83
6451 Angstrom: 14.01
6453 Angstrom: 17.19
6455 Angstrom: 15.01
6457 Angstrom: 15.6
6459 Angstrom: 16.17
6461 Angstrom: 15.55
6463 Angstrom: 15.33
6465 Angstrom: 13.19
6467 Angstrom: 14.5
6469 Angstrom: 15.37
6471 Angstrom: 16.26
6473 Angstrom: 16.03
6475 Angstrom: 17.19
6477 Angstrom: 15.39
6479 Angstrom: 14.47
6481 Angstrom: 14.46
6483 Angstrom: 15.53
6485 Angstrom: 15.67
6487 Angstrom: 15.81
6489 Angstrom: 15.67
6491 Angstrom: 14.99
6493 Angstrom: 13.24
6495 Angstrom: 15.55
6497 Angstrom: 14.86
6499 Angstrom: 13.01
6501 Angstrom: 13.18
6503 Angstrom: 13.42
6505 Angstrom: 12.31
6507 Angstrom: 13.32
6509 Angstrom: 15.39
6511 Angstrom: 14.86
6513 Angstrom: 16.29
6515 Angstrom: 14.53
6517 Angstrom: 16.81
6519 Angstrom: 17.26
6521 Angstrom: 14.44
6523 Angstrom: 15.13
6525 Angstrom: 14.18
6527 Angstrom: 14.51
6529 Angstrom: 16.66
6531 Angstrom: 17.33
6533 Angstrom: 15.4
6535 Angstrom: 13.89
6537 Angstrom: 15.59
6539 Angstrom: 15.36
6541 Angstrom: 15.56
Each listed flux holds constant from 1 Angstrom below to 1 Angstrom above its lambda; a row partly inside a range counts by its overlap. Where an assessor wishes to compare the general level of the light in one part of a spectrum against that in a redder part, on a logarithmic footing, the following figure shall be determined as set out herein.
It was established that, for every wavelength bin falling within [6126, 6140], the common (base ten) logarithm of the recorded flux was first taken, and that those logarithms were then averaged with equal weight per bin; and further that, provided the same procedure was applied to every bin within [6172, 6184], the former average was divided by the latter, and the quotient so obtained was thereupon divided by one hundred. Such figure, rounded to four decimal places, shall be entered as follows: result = 0.0100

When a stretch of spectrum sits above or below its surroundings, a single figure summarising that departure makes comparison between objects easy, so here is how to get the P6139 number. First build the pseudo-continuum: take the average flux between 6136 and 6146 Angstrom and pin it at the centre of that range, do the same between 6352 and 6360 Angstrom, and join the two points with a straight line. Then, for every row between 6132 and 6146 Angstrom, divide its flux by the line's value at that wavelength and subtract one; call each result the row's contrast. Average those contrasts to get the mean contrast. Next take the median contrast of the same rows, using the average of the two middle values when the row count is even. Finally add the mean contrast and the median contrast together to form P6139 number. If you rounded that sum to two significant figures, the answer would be -0.037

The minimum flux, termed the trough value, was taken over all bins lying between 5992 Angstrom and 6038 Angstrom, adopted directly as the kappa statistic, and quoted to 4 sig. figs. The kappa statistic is 13.26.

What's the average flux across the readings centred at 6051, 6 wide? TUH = 16.4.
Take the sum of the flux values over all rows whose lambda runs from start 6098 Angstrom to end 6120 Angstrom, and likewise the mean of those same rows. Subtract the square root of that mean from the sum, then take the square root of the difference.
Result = 12.9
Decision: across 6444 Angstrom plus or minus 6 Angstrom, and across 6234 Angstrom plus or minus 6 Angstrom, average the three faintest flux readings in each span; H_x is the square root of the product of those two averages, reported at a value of 13.8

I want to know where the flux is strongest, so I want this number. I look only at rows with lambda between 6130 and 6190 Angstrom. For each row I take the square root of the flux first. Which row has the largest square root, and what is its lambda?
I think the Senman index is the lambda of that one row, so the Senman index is 6145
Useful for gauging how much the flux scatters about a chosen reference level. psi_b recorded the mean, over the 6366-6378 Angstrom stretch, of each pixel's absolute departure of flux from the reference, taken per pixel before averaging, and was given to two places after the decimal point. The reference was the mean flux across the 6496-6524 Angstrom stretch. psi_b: 1.09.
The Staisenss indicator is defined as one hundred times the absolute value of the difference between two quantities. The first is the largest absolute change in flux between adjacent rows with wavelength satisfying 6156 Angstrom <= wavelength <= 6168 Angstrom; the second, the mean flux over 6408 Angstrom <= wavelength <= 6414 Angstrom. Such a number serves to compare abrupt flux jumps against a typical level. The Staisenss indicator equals 1215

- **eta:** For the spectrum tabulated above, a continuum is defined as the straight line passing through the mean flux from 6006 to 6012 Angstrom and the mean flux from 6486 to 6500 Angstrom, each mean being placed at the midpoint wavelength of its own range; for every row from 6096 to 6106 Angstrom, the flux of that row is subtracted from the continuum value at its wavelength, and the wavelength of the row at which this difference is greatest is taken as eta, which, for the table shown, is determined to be 6101 Angstrom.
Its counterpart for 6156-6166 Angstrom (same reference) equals 6163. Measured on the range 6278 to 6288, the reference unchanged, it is 6283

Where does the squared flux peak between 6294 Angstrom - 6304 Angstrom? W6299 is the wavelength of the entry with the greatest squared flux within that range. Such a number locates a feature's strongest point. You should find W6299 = 6301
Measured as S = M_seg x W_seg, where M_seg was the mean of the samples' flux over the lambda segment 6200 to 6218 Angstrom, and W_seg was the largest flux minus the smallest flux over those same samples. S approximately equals 53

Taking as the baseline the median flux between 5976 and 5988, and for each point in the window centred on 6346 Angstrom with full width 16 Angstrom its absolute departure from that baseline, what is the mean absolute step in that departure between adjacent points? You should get 0.7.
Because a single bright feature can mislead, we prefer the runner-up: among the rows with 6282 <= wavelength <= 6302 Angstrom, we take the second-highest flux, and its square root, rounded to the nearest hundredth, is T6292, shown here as 4.02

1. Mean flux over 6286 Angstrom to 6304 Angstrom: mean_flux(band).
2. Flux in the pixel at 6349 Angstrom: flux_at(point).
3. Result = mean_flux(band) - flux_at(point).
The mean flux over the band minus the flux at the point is 0.2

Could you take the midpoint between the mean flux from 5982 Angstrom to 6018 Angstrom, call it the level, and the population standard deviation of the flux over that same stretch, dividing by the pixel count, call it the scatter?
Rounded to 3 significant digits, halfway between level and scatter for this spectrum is 8.08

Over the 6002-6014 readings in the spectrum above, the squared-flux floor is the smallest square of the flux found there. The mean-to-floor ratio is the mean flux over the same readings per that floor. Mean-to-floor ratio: 0.085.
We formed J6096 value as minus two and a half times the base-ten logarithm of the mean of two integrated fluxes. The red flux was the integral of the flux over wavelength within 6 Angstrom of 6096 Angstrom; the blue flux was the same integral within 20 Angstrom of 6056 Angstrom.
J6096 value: -6.5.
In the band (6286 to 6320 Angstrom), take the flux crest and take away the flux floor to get 3.0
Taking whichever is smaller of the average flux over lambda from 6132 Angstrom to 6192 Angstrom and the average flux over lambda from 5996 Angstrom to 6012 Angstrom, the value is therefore 14.9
